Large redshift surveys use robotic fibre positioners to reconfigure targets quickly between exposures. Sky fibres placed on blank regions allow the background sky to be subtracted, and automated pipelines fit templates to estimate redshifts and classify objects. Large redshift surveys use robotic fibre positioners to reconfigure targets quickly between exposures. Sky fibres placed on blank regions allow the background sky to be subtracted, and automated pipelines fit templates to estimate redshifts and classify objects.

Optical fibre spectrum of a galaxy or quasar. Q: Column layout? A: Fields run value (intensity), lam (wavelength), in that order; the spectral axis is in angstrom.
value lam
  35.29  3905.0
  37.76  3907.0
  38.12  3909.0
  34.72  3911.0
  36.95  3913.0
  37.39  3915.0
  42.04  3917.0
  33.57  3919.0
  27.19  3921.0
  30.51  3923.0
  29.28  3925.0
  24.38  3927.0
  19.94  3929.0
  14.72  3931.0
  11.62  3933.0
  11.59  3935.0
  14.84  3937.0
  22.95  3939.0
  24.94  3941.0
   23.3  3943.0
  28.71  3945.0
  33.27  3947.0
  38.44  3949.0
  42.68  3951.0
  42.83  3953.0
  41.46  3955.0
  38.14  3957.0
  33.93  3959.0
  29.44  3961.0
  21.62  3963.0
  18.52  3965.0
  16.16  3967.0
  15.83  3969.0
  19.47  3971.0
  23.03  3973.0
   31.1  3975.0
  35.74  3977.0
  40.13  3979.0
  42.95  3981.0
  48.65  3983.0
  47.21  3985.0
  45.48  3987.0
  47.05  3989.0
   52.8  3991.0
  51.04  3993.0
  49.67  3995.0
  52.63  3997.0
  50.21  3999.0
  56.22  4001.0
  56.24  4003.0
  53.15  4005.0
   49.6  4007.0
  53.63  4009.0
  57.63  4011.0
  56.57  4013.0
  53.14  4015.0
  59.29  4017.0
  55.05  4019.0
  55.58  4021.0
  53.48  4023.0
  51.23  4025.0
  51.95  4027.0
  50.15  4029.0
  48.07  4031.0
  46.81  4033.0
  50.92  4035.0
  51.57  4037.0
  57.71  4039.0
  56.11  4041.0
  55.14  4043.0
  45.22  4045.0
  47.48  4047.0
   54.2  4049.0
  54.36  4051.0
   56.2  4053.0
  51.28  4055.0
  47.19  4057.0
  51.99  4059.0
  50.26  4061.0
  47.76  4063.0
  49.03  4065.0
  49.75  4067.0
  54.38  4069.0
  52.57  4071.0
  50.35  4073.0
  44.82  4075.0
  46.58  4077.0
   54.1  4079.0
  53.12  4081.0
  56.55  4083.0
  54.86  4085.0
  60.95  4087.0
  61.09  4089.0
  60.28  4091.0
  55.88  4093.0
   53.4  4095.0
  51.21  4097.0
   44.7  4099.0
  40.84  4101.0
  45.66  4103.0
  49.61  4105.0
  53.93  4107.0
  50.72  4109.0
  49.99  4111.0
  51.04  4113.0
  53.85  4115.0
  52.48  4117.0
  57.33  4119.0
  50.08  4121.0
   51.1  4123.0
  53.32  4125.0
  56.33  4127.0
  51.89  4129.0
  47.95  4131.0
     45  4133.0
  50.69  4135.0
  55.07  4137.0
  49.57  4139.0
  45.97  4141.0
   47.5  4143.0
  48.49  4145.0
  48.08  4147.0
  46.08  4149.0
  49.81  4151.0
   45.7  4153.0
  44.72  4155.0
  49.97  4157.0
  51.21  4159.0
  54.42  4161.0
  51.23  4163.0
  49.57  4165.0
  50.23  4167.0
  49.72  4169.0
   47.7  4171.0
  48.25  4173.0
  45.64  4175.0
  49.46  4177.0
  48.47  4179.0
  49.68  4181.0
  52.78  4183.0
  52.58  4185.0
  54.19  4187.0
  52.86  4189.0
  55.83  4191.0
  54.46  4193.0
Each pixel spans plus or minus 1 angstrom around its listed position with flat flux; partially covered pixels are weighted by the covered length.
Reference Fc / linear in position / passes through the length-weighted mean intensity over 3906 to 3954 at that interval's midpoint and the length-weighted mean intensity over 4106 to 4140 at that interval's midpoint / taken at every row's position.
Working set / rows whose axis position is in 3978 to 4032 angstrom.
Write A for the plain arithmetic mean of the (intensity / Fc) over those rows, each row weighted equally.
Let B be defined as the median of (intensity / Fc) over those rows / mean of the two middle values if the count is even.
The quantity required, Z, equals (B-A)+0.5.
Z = 0.503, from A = 1.35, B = 1.36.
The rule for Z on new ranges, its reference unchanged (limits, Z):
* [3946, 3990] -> 0.591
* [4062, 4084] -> 0.494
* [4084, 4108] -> 0.505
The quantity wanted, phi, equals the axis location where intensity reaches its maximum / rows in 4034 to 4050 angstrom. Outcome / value 4039.0 angstrom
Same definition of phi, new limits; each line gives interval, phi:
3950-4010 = 4003.0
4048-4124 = 4089.0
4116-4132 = 4119.0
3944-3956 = 3953.0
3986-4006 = 4003.0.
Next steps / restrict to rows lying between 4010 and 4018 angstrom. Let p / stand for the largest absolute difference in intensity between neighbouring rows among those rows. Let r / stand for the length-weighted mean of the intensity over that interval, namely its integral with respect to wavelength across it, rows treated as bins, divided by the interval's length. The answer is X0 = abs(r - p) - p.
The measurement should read 44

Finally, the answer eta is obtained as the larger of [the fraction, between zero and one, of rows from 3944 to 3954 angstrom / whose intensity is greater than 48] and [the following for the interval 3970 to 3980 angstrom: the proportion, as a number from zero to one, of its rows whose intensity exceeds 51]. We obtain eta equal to 0.00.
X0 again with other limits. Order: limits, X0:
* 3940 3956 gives 24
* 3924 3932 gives 12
